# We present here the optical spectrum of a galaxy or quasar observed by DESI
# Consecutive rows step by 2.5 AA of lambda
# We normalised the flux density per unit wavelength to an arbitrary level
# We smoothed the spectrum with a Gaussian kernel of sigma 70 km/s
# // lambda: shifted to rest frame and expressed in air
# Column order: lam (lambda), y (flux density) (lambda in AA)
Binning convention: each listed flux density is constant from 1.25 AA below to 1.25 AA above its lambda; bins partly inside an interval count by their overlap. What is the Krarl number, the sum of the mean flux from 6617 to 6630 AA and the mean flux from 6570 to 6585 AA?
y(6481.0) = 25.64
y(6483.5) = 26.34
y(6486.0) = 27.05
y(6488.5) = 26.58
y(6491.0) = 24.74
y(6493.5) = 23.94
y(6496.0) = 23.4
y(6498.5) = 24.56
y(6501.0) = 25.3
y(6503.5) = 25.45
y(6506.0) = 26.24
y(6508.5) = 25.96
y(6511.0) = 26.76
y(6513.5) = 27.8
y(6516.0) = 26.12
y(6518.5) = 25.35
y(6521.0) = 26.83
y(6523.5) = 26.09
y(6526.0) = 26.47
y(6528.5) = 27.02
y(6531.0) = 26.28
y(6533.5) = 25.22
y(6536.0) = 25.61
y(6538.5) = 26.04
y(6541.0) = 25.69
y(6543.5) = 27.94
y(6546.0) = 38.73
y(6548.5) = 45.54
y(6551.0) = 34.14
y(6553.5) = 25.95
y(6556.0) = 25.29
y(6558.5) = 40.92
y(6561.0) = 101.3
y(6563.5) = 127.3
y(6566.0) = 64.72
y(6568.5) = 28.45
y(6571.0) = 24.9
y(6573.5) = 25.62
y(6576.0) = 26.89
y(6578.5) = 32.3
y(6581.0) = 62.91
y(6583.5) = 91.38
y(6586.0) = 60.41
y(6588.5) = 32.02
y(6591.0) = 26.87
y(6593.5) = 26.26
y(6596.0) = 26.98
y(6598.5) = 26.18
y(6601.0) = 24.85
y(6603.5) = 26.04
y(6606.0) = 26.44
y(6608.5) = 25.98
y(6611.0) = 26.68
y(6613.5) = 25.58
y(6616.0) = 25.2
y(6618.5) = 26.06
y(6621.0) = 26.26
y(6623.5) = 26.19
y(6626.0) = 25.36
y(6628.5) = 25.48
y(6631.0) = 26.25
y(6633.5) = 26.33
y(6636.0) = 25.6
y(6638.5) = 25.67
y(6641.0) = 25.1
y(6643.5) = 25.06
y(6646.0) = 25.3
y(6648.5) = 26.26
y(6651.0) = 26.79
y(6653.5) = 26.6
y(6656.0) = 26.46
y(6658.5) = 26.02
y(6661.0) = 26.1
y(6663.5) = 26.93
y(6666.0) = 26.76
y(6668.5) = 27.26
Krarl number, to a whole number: 70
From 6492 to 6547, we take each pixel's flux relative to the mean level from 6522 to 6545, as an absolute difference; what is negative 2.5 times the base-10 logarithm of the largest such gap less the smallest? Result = -3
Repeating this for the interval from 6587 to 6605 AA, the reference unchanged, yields -2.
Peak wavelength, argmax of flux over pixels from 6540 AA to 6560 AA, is 6548.5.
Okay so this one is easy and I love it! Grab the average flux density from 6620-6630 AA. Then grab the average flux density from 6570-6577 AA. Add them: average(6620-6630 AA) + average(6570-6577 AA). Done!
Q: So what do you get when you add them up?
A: 52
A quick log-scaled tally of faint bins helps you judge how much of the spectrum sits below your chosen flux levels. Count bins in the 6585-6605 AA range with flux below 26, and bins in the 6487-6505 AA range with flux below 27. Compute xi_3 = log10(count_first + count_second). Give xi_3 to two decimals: 0.90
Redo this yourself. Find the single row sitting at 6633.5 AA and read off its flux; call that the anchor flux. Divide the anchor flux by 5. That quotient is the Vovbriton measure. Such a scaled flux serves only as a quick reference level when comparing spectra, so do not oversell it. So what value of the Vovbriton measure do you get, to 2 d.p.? 5.27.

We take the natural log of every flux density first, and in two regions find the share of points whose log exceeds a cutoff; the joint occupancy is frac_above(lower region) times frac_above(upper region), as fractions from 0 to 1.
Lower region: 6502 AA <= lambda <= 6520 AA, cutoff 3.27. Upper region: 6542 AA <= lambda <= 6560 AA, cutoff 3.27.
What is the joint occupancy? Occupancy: 0.20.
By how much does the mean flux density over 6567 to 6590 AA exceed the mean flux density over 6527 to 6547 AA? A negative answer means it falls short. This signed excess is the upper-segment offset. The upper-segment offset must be 15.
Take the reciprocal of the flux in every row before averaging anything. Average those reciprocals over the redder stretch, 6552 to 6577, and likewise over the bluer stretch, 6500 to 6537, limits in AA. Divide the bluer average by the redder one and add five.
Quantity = 6.33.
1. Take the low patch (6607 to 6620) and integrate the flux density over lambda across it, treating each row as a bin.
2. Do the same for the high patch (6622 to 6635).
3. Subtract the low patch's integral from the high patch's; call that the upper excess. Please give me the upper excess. 0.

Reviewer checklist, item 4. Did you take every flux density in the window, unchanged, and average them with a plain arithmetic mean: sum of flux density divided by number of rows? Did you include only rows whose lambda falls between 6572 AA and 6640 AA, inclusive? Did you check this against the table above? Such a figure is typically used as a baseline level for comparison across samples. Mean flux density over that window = 31.5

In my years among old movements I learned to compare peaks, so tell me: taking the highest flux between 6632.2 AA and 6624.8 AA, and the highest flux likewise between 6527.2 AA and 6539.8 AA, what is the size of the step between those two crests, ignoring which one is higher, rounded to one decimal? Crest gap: 0.8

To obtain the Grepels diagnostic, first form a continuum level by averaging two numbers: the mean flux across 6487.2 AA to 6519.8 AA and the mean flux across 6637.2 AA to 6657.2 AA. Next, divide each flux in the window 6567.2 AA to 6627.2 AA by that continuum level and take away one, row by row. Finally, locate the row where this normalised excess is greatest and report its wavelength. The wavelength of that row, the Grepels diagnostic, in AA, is 6583.5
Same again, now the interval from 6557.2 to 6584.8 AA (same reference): 6563.5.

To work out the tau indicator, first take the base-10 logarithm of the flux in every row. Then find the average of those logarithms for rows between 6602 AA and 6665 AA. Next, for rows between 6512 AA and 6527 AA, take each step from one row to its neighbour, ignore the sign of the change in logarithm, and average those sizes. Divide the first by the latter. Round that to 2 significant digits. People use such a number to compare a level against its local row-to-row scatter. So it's 85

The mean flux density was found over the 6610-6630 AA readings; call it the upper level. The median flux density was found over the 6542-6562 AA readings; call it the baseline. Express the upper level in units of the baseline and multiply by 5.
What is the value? 3.5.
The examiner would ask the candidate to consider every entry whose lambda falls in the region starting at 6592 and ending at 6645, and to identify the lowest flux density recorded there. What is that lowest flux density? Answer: 24.85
